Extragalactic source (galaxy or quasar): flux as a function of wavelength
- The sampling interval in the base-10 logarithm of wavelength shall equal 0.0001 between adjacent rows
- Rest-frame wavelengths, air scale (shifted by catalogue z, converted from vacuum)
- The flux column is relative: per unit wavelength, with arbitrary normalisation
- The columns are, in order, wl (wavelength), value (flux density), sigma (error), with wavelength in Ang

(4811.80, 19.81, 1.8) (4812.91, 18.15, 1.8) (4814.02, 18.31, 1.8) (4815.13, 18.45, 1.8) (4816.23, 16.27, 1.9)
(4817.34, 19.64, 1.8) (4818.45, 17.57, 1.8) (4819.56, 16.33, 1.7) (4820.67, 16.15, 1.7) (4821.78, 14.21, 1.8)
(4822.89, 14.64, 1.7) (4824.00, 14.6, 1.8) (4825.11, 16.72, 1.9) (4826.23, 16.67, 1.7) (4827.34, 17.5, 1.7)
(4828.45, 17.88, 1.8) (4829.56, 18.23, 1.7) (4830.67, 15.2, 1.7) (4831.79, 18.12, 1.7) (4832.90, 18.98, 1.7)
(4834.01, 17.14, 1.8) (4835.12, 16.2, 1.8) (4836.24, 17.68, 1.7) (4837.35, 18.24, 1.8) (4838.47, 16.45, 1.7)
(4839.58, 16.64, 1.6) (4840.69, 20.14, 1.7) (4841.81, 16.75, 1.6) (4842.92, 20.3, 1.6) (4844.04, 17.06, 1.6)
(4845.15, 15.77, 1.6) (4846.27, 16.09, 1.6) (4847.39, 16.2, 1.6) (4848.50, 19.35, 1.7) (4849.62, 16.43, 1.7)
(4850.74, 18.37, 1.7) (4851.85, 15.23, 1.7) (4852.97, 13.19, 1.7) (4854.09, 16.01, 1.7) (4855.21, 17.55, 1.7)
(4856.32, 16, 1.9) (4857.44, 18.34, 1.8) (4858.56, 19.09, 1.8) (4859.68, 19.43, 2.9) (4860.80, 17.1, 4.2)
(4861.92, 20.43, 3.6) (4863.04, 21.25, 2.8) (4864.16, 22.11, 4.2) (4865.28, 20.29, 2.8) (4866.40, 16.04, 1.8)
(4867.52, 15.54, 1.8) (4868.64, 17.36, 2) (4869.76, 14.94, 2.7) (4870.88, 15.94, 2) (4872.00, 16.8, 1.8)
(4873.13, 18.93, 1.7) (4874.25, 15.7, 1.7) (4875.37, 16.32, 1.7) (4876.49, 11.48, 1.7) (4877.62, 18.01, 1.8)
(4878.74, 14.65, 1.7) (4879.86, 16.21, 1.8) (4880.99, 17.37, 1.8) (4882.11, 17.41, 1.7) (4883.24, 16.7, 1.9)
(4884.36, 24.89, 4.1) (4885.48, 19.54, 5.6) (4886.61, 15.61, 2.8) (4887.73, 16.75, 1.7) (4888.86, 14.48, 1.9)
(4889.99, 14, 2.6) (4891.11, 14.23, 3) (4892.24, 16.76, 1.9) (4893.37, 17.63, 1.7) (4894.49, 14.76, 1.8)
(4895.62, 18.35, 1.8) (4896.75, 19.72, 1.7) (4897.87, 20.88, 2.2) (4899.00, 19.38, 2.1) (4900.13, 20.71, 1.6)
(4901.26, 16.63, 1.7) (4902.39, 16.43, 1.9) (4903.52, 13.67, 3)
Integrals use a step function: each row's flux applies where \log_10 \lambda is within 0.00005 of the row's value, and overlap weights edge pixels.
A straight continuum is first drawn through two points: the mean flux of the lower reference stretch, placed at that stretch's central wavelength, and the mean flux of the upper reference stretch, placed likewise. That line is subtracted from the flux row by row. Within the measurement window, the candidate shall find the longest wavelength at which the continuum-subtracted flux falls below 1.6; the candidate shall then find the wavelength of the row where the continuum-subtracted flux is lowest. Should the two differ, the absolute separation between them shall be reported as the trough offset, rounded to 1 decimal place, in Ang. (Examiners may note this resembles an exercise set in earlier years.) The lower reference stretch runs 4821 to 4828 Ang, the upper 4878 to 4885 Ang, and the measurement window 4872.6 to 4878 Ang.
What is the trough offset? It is 1.1 Ang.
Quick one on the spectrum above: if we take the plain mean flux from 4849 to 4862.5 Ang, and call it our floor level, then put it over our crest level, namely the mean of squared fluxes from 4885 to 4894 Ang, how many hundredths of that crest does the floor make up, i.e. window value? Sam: 6.6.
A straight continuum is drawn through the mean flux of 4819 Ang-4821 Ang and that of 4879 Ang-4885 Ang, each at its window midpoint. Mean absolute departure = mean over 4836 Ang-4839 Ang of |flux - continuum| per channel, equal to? 0.9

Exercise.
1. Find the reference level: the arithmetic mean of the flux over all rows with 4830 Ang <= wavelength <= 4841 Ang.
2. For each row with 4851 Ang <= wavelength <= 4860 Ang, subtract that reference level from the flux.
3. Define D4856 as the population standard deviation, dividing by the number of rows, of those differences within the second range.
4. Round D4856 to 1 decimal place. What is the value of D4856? 2.0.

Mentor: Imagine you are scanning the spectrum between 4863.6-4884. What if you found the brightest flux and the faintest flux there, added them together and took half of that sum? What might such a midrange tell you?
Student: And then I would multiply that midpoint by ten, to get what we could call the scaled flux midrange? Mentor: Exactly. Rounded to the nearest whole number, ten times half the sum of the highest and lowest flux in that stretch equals 168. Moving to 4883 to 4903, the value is 194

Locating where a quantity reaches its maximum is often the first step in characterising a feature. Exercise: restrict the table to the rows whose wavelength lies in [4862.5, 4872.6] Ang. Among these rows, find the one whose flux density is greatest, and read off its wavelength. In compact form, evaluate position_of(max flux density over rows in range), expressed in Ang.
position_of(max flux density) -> 4864.16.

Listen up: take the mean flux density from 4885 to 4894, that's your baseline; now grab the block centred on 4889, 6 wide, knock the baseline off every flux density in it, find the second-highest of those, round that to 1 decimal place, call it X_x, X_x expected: -0.5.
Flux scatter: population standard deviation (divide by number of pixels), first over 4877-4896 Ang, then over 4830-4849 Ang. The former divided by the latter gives 1.70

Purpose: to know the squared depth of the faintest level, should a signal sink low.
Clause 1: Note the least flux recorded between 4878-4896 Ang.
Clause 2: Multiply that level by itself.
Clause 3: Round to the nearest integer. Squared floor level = 196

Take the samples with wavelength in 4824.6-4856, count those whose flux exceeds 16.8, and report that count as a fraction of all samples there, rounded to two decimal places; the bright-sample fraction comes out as 0.50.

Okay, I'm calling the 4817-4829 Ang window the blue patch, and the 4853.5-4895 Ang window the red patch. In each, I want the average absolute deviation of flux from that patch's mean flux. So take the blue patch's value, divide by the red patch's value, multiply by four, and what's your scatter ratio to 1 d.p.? 2.6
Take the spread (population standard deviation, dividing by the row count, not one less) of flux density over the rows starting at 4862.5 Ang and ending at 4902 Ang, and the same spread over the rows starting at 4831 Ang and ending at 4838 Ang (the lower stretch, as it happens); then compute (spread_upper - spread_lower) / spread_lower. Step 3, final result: 2.01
